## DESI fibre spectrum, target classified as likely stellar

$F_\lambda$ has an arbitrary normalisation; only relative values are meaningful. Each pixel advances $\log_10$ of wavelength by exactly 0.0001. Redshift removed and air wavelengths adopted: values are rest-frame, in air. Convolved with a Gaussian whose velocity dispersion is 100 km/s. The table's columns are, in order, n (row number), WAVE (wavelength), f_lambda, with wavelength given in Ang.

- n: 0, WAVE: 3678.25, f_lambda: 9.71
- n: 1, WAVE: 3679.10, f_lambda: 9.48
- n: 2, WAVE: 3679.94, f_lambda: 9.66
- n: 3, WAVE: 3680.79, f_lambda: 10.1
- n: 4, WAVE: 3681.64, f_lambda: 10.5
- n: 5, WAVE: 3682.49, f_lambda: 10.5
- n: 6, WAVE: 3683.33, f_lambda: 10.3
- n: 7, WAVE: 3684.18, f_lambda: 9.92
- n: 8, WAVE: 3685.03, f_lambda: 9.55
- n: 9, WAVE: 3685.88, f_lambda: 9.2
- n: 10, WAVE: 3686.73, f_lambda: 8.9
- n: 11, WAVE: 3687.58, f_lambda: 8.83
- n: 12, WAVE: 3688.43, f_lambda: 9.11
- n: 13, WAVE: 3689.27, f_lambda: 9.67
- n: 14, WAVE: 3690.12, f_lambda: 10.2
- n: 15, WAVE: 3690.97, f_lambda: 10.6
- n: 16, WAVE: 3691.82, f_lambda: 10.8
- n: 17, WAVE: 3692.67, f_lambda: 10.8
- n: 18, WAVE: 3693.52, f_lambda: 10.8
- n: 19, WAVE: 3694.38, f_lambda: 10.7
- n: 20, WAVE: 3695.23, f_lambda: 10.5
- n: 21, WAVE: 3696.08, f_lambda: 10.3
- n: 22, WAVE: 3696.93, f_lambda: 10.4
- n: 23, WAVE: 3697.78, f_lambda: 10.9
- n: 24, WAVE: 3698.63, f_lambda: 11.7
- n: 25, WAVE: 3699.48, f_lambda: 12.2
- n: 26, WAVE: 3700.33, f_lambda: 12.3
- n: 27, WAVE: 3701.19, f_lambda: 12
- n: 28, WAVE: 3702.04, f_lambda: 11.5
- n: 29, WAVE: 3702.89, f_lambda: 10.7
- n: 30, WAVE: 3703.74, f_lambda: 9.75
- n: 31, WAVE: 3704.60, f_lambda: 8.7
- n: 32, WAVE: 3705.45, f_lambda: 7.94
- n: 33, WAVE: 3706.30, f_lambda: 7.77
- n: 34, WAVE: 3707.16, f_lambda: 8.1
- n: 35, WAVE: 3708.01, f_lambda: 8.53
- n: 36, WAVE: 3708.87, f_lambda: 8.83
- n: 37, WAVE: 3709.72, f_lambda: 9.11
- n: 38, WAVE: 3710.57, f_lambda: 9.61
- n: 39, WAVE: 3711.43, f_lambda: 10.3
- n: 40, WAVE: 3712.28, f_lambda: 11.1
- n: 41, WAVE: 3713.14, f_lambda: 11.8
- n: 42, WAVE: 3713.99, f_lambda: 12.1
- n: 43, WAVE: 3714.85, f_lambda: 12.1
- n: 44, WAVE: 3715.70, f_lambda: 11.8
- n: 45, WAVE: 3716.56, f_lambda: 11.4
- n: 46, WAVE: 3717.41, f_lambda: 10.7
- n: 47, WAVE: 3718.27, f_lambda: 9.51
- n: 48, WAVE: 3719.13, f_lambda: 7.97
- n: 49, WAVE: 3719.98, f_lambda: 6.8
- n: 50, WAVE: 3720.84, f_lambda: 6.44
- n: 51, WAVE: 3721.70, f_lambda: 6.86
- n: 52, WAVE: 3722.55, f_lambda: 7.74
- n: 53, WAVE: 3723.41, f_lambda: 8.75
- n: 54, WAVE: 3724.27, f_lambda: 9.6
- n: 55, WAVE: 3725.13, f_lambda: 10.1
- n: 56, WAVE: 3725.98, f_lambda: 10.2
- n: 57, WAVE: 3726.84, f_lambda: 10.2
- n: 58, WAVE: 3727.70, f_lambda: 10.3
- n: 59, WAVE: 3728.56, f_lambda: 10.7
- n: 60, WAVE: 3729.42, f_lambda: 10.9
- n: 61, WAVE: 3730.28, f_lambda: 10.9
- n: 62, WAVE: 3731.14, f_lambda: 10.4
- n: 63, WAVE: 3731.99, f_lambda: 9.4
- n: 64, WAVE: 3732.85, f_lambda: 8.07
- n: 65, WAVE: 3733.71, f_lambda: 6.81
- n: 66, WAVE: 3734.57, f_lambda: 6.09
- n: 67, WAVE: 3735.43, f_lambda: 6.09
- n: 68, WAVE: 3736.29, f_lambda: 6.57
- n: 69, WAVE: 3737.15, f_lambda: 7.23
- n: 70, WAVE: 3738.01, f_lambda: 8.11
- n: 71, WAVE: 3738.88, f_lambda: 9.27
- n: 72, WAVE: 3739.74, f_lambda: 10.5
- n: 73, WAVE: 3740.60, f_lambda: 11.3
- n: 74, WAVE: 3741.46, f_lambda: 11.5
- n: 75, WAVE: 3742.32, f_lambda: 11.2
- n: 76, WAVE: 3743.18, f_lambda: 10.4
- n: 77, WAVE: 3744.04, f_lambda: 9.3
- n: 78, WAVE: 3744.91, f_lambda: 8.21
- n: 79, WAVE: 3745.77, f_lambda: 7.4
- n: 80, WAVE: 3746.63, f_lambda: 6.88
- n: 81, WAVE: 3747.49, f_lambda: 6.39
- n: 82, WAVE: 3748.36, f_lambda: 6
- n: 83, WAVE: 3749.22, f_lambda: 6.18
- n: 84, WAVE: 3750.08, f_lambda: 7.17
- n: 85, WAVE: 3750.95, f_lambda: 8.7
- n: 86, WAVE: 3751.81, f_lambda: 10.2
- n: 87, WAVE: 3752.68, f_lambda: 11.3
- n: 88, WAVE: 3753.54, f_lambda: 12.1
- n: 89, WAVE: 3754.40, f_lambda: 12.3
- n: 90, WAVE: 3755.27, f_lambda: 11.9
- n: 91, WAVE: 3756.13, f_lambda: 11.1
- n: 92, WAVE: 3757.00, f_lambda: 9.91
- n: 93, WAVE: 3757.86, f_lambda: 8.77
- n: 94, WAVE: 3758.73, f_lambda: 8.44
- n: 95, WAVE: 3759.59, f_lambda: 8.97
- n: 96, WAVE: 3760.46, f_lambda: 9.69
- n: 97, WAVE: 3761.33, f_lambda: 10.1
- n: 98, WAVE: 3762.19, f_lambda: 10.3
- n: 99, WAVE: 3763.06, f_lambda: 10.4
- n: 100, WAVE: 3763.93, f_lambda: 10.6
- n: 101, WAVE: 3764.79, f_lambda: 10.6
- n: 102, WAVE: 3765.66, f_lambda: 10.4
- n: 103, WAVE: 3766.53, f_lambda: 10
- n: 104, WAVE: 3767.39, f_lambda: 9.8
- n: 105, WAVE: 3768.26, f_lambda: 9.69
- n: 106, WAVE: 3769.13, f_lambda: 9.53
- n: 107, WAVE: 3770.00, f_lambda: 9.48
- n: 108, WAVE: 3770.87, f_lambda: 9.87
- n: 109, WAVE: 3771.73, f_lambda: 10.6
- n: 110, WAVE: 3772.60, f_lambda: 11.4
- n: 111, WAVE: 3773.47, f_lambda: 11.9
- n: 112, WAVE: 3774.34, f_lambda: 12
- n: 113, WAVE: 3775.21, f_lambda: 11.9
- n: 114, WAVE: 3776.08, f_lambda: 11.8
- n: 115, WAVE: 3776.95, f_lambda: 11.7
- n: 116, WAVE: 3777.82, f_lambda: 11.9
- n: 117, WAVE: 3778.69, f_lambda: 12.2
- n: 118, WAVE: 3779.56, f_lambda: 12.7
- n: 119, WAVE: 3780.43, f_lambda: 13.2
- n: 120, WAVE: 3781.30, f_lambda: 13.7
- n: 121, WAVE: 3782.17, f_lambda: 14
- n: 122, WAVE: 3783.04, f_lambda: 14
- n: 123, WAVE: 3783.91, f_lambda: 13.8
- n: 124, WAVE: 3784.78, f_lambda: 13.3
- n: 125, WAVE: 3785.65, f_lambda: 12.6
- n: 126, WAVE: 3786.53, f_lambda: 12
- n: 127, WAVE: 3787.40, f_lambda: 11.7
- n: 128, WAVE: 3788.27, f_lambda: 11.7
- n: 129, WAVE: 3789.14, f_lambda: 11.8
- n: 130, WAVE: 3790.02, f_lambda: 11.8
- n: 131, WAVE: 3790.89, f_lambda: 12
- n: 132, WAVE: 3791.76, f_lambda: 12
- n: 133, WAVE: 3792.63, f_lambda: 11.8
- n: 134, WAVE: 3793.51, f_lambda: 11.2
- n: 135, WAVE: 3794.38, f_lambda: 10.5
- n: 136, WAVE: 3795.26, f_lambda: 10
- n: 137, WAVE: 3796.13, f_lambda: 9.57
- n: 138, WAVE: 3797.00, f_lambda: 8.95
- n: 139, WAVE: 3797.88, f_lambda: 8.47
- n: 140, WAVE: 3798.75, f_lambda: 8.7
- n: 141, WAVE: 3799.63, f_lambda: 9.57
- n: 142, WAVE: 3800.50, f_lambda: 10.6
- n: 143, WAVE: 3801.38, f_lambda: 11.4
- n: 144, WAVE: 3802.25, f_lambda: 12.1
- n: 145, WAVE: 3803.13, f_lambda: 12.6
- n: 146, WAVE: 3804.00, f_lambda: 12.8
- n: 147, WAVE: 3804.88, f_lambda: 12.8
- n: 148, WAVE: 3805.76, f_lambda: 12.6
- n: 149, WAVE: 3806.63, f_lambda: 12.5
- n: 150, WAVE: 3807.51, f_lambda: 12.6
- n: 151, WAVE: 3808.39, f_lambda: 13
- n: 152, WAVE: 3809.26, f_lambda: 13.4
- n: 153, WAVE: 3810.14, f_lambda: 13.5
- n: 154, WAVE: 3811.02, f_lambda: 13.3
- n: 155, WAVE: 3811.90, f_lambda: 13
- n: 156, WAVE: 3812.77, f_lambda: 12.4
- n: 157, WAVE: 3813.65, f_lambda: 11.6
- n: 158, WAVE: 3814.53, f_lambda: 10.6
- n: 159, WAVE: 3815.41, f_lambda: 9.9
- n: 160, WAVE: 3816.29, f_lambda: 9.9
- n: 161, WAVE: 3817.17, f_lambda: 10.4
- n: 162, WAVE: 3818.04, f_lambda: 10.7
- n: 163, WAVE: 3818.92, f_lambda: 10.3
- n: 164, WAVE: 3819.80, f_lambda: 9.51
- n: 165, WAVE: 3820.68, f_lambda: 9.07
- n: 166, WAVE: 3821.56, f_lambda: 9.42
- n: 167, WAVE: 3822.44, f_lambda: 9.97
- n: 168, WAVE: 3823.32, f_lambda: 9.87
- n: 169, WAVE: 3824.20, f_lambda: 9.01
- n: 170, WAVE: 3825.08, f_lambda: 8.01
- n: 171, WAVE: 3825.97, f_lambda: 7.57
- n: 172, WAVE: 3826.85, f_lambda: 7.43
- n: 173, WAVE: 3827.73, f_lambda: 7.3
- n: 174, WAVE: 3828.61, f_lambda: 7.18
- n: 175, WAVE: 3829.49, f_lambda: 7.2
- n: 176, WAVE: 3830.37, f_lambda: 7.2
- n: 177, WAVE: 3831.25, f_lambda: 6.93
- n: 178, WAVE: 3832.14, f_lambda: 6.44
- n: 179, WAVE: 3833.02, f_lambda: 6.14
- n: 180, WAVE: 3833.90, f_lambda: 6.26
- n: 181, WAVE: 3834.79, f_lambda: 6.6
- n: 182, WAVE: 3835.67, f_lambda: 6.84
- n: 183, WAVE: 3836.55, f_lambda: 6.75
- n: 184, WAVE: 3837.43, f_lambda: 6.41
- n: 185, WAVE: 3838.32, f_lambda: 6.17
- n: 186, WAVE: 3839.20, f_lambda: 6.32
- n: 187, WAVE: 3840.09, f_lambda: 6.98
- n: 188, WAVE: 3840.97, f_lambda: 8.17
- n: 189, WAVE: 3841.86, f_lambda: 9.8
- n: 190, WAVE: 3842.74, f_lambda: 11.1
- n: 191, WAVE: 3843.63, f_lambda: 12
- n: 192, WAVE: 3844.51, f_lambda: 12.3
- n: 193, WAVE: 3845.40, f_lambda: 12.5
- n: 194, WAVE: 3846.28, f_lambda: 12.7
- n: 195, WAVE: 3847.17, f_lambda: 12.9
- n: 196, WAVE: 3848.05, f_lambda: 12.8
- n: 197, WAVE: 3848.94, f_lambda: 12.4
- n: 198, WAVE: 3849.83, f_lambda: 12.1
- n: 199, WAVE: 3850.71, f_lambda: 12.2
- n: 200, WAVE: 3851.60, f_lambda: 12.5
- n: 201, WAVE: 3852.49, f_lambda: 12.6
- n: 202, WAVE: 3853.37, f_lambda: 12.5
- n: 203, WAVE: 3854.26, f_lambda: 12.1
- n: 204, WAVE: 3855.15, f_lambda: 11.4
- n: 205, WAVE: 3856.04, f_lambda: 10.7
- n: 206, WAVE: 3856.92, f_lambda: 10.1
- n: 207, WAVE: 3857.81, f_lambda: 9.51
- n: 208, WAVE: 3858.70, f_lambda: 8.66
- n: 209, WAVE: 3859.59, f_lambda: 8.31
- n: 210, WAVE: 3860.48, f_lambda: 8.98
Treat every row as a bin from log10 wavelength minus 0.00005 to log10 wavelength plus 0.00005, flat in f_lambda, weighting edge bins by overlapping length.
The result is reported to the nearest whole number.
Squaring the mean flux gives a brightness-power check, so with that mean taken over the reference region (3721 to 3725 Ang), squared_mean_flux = 68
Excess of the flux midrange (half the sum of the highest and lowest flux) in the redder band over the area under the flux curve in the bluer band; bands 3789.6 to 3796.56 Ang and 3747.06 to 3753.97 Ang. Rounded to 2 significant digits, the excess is -48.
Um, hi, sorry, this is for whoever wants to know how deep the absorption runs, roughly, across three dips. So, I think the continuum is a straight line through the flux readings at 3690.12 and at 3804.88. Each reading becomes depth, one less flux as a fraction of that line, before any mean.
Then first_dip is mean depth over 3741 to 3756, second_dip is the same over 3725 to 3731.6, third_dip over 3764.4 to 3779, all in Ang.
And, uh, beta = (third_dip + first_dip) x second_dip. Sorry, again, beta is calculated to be 0.016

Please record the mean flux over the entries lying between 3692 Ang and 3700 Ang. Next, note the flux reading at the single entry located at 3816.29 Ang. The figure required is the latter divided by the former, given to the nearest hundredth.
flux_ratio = 0.91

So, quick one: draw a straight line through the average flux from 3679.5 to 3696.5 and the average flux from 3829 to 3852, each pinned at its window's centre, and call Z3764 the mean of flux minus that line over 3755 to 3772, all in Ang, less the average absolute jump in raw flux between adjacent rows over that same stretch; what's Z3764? 0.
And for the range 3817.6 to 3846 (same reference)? -1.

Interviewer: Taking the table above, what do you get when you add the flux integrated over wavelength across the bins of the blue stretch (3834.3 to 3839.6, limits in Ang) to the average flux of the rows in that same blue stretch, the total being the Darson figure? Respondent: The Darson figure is 41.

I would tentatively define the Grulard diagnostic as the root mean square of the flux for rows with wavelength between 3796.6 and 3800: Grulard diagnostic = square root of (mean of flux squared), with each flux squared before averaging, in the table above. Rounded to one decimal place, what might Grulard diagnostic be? 8.9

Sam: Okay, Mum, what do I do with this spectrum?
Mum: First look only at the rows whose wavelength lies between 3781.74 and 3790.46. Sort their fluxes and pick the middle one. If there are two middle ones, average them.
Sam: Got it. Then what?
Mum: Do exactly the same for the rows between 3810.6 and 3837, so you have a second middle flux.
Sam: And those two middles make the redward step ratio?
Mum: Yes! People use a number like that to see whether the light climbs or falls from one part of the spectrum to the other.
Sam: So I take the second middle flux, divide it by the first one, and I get 0.73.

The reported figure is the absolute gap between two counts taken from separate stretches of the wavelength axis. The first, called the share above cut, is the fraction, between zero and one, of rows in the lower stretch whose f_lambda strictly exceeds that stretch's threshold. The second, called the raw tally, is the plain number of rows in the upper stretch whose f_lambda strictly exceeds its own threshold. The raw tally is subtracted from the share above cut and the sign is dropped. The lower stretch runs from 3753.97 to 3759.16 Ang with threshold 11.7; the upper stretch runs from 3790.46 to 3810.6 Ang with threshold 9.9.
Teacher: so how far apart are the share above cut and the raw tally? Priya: 18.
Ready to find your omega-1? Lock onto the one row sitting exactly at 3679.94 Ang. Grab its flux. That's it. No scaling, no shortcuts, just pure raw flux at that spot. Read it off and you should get 9.66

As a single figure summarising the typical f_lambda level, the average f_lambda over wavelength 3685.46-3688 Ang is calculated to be 9.0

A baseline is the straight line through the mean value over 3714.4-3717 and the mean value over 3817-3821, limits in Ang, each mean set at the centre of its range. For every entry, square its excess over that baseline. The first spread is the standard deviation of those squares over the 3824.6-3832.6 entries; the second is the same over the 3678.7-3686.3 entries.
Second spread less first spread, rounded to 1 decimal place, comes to 0.2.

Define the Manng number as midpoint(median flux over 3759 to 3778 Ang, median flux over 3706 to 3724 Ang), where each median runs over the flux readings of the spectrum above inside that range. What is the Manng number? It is 9.8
